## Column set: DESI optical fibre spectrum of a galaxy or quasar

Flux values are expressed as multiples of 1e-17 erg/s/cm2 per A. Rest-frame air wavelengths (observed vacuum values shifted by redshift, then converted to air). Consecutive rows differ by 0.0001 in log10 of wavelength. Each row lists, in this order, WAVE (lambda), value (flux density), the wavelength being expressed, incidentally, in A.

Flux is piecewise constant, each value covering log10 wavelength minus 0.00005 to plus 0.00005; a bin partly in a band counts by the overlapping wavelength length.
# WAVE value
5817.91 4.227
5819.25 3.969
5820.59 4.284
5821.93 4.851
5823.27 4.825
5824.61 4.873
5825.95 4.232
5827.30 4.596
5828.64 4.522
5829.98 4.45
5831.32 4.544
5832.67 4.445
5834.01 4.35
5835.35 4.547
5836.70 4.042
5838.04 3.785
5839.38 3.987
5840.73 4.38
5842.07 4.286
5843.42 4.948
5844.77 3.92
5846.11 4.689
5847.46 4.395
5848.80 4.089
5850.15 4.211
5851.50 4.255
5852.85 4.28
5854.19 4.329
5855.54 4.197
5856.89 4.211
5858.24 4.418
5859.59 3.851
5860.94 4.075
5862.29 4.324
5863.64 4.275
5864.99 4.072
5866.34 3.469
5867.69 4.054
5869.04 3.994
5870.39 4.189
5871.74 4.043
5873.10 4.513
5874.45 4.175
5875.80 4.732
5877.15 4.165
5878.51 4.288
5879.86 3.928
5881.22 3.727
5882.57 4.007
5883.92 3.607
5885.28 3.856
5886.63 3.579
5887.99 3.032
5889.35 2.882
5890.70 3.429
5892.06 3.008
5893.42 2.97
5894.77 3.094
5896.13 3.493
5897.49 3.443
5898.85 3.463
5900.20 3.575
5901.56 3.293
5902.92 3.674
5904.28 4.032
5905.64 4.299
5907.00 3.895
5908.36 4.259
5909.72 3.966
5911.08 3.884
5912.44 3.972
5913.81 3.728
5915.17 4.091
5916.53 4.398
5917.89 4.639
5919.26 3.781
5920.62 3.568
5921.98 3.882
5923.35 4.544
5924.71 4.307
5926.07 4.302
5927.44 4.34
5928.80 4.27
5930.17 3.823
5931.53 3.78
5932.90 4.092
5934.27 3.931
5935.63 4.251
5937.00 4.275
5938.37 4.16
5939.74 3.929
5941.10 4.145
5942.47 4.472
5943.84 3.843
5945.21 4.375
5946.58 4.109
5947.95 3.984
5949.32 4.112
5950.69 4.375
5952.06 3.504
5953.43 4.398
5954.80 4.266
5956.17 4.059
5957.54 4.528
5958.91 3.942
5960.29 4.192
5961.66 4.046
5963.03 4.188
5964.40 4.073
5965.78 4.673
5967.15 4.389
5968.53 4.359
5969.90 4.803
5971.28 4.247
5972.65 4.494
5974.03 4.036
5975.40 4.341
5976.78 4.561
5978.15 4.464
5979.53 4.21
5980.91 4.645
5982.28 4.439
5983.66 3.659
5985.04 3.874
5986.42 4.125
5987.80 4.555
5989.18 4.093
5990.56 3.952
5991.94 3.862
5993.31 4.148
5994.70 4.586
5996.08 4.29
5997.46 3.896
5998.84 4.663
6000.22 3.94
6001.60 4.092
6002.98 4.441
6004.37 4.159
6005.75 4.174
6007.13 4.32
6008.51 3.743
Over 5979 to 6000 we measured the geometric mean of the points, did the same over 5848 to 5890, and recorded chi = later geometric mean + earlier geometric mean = 8.2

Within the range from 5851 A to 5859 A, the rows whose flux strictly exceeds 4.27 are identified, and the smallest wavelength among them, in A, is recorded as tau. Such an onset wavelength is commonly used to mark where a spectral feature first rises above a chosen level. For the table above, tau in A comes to 5852.85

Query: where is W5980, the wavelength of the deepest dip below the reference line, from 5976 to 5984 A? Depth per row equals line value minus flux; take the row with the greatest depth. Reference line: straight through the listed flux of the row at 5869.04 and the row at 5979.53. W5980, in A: 5983.66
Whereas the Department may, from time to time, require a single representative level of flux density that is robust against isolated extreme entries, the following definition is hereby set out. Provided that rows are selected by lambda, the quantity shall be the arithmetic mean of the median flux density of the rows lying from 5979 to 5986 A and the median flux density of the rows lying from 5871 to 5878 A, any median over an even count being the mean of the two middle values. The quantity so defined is 4.19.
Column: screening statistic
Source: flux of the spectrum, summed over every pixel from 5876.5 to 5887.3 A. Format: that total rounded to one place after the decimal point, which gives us 31.2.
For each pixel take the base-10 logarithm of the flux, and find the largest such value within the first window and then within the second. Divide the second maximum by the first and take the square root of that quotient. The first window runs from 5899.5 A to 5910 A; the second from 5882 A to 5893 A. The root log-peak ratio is 0.98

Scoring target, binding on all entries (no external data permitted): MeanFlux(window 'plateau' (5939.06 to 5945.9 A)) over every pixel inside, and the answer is 4.2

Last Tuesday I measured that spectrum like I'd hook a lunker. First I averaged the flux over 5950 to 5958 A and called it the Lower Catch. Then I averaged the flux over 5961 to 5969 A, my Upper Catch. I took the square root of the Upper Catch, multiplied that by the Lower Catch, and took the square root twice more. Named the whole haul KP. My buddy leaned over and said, 1.72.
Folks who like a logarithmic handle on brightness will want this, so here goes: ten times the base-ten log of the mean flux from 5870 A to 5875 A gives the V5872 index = 6.26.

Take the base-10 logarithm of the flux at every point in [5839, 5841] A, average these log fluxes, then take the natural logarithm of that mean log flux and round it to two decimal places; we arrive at -0.48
